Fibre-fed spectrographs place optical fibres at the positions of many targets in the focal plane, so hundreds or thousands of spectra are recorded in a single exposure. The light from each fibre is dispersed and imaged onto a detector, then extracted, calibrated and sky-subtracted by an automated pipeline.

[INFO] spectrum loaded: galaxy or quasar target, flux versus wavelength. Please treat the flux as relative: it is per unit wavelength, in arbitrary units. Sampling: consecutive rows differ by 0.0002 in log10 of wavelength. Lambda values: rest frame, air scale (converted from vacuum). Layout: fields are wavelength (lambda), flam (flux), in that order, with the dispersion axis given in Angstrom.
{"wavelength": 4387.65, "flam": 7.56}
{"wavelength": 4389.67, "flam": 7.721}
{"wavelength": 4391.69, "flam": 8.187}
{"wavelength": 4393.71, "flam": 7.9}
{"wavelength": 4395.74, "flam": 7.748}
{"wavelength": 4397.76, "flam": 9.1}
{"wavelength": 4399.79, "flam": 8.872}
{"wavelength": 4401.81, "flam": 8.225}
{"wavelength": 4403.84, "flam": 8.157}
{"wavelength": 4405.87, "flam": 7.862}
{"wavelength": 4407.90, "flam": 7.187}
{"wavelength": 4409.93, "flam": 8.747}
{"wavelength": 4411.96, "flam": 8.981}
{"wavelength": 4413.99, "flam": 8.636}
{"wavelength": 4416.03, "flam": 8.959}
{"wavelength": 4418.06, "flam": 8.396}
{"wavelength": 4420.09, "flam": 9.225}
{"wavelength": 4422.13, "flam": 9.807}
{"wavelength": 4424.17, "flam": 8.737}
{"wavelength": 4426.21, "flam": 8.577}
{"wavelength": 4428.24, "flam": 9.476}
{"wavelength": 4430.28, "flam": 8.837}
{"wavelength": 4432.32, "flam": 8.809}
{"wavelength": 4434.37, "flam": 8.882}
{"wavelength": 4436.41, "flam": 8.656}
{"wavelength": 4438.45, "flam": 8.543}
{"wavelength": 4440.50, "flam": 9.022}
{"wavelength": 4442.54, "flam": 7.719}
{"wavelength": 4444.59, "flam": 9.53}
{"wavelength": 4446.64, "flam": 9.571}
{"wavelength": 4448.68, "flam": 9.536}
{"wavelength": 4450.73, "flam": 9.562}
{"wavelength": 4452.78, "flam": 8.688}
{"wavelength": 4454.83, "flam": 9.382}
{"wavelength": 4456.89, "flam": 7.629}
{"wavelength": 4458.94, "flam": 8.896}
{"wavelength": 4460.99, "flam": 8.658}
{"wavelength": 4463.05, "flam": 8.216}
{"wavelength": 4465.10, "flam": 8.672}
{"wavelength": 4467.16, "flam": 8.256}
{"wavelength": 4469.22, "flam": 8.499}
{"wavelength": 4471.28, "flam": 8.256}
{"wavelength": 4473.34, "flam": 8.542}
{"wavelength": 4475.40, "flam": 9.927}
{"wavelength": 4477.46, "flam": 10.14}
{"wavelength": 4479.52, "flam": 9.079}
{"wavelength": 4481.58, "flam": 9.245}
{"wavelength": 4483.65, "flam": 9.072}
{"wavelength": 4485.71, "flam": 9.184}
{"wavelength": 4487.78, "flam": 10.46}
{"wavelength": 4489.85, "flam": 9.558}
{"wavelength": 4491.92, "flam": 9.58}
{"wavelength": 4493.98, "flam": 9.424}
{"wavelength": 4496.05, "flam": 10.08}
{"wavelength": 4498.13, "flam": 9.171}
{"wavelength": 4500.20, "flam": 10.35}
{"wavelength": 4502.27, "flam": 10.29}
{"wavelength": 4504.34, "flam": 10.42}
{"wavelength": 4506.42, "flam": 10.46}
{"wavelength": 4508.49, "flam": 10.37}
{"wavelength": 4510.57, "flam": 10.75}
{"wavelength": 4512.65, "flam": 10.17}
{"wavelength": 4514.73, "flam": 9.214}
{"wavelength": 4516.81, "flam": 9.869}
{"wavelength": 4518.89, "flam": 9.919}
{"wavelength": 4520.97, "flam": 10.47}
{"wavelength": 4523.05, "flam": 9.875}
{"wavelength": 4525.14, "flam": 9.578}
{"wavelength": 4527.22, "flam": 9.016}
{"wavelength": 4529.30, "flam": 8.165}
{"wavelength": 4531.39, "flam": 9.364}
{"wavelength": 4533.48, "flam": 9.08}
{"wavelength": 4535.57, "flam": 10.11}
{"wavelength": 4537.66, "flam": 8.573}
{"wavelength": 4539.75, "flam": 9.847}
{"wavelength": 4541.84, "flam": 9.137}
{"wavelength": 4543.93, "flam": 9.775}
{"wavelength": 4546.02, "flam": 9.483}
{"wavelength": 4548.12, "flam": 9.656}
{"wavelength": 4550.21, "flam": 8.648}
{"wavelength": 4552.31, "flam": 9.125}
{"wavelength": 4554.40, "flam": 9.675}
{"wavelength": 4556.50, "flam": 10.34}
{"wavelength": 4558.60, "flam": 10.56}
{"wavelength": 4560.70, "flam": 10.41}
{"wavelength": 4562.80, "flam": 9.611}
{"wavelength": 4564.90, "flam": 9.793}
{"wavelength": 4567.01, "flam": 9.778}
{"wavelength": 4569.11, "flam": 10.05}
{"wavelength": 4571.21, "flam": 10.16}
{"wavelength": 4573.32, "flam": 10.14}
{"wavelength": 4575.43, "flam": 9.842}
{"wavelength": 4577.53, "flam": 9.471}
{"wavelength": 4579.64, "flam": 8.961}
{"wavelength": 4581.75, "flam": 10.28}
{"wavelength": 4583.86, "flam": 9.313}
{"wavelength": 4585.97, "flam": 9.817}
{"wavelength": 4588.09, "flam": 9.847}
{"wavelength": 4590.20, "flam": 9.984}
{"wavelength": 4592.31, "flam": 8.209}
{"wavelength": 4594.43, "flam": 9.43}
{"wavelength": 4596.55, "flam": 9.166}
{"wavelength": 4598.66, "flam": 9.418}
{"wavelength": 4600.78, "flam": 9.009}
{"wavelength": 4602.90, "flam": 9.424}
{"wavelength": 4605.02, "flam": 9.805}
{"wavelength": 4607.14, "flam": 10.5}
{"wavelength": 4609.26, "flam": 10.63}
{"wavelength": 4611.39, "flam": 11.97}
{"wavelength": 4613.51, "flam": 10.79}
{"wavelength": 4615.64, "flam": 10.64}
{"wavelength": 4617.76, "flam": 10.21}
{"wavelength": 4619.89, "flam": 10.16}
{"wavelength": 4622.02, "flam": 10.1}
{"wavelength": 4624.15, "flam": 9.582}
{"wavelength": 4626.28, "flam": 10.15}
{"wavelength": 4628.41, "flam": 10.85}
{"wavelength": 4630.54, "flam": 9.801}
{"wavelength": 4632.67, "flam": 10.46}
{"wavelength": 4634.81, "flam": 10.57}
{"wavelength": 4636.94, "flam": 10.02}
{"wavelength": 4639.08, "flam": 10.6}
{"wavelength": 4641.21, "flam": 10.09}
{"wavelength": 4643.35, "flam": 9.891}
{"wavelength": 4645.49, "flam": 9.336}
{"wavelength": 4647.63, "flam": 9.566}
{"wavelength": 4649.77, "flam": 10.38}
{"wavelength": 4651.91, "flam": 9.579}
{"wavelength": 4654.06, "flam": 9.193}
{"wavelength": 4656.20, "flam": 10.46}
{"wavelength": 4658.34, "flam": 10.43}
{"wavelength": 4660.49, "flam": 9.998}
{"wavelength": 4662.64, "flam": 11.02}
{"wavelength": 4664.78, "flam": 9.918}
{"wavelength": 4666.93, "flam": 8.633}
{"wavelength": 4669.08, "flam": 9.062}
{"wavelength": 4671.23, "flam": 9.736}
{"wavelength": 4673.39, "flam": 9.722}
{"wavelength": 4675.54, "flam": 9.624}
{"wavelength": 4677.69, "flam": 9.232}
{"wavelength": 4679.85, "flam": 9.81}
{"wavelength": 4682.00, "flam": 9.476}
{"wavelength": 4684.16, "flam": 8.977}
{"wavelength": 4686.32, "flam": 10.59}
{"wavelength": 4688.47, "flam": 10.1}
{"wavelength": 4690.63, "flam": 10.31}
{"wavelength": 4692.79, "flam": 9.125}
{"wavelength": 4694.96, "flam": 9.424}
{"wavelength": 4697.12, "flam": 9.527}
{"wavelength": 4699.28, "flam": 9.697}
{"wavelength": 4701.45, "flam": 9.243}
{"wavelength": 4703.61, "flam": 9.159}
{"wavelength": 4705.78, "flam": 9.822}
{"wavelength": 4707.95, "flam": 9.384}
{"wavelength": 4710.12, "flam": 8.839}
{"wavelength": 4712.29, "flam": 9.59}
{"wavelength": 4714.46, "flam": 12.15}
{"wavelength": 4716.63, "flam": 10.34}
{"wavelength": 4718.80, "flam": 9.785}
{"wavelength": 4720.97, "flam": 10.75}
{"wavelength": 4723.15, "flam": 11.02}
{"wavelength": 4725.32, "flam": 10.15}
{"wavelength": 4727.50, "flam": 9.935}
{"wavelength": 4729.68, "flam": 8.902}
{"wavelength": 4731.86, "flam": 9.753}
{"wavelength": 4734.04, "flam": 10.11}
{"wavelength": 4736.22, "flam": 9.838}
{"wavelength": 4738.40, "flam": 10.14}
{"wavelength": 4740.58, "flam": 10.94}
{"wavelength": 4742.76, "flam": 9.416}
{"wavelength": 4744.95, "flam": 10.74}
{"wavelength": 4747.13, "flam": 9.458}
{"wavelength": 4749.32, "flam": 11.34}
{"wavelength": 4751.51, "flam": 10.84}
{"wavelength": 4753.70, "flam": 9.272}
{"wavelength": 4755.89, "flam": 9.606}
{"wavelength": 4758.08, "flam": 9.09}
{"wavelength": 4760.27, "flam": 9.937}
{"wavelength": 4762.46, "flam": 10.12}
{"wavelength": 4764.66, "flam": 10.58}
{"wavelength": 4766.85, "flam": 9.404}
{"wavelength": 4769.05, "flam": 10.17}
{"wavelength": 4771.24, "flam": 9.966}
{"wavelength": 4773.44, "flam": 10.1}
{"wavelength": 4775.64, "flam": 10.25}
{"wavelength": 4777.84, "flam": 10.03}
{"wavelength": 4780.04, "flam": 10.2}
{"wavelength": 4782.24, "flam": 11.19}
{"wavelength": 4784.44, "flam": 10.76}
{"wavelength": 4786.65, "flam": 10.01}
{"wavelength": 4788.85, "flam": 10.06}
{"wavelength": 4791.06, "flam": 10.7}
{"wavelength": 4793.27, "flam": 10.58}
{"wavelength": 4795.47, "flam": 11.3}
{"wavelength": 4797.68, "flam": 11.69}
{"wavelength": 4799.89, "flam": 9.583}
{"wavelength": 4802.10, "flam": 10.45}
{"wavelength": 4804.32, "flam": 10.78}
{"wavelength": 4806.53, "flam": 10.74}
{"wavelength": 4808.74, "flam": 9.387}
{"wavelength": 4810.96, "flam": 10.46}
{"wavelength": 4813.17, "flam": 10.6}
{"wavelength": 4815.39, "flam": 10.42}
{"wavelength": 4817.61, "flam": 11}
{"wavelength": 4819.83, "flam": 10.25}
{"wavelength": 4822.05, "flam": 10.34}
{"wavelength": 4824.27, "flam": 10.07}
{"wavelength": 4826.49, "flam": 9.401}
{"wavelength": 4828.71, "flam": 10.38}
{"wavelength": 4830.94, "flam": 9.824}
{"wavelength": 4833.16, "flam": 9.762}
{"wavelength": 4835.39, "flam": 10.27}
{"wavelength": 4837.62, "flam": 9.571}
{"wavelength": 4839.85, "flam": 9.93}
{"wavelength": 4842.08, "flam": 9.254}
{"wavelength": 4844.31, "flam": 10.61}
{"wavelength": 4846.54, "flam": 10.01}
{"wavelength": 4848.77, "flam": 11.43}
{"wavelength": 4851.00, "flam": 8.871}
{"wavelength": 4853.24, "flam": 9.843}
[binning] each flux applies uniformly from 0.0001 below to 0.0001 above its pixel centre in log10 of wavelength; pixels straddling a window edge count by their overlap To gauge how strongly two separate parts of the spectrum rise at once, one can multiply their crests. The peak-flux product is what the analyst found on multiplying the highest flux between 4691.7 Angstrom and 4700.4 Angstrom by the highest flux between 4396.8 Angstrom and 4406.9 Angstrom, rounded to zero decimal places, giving 88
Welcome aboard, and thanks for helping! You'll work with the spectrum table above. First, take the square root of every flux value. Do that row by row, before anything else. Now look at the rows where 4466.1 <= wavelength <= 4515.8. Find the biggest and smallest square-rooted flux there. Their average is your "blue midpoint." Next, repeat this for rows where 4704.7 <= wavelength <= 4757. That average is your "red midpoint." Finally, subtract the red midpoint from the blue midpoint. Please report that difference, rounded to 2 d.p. -0.15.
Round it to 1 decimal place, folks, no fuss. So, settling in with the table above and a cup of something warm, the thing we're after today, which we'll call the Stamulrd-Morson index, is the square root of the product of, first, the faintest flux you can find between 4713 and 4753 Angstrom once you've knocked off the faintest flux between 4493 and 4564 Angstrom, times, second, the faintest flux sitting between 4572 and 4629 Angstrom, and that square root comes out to 2.5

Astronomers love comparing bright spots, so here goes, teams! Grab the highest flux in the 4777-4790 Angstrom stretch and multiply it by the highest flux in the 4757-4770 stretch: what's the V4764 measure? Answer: 118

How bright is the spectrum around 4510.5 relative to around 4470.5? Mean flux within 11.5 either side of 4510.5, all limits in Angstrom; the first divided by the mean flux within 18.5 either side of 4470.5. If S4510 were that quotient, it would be 1.14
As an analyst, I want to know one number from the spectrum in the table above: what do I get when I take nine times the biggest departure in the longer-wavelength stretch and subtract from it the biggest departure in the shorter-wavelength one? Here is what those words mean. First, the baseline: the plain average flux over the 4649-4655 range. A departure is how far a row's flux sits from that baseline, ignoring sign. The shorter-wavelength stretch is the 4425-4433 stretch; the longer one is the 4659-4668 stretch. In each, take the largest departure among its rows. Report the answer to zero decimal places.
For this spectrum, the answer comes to 11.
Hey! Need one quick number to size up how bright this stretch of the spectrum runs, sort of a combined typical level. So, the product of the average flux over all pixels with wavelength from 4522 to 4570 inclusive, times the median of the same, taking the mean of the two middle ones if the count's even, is 92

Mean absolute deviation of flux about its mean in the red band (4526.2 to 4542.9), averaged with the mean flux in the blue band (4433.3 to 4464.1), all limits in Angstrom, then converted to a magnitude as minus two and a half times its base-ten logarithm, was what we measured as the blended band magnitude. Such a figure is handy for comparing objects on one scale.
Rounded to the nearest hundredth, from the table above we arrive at -1.67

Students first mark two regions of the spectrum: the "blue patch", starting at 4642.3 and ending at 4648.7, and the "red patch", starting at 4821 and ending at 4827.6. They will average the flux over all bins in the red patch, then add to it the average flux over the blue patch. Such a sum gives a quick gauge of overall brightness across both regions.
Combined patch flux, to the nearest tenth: 19.5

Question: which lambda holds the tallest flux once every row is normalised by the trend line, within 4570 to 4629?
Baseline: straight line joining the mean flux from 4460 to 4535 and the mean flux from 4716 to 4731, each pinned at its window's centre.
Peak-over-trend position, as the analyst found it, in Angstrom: 4611.39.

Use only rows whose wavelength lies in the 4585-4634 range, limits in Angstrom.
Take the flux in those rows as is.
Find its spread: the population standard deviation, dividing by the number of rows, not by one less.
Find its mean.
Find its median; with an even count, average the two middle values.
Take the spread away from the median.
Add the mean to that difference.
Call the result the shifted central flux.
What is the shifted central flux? 19.24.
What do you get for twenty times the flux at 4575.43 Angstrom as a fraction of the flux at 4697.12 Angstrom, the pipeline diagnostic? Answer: 20.7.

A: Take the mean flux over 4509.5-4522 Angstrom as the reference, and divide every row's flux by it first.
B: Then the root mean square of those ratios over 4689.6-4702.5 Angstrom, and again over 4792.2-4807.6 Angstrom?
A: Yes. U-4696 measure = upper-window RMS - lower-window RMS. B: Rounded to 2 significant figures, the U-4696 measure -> 0.12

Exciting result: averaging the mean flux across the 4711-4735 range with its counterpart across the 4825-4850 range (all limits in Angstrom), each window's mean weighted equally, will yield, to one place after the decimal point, 10.1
